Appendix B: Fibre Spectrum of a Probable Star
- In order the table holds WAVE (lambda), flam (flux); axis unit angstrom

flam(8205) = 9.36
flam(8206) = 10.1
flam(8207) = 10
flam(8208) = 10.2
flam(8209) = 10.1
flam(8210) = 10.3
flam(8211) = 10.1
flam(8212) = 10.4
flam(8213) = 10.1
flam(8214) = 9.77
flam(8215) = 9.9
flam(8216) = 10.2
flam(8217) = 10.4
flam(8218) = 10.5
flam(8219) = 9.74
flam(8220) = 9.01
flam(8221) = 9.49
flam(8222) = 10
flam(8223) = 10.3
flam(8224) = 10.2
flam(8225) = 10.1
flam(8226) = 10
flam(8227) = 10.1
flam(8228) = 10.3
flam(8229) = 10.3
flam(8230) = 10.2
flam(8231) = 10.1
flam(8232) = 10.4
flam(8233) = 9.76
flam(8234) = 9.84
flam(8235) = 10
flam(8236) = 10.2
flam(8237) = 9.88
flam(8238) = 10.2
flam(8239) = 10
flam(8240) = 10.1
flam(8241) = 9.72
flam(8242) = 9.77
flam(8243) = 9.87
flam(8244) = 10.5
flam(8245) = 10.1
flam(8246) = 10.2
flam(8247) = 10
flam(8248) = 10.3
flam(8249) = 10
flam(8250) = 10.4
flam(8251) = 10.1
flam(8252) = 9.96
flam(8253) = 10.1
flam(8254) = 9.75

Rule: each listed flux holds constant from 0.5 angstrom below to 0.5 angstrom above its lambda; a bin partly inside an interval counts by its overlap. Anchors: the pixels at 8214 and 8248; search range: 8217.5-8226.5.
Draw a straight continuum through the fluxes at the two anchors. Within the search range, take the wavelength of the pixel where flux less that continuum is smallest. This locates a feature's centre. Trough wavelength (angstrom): 8220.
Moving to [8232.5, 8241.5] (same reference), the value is 8241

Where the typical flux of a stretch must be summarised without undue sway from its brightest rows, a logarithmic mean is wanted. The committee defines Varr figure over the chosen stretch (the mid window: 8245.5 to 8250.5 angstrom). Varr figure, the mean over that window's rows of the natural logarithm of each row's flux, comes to 2.32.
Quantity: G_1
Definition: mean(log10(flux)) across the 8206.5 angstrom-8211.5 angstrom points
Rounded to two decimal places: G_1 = 1.01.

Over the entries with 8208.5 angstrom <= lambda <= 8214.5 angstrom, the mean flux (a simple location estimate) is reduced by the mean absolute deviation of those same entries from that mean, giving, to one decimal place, 10.0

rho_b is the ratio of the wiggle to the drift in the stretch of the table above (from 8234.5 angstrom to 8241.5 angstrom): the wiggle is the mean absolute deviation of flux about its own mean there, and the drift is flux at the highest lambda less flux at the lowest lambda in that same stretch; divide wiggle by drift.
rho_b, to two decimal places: -0.47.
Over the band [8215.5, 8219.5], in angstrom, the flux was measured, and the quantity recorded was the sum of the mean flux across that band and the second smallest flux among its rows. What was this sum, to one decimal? 20.4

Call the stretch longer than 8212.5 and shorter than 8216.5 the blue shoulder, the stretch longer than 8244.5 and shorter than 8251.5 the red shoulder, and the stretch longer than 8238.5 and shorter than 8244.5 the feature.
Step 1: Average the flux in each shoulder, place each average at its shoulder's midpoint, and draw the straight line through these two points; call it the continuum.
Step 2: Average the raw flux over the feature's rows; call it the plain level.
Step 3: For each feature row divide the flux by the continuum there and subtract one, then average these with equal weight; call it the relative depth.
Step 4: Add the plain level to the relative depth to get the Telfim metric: 10.0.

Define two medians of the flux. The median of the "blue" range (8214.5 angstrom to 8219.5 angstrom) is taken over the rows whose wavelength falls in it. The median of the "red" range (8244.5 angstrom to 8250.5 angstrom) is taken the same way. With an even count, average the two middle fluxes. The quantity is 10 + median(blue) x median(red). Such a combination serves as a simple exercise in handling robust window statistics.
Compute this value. 114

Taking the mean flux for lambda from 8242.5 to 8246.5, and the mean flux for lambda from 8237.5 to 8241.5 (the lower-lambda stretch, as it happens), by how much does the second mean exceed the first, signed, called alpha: -0.16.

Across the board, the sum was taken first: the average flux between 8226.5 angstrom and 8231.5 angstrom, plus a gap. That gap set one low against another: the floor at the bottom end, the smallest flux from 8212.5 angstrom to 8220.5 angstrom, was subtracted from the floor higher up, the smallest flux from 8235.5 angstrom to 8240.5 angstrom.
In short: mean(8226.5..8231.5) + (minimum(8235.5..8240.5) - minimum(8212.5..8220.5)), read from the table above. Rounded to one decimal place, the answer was 11.1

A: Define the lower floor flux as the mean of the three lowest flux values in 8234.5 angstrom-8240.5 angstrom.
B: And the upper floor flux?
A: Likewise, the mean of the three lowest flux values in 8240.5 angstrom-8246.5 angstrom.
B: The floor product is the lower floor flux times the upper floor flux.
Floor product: 97.5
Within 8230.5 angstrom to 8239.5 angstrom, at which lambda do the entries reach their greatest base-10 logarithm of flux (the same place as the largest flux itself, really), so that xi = 8232 angstrom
